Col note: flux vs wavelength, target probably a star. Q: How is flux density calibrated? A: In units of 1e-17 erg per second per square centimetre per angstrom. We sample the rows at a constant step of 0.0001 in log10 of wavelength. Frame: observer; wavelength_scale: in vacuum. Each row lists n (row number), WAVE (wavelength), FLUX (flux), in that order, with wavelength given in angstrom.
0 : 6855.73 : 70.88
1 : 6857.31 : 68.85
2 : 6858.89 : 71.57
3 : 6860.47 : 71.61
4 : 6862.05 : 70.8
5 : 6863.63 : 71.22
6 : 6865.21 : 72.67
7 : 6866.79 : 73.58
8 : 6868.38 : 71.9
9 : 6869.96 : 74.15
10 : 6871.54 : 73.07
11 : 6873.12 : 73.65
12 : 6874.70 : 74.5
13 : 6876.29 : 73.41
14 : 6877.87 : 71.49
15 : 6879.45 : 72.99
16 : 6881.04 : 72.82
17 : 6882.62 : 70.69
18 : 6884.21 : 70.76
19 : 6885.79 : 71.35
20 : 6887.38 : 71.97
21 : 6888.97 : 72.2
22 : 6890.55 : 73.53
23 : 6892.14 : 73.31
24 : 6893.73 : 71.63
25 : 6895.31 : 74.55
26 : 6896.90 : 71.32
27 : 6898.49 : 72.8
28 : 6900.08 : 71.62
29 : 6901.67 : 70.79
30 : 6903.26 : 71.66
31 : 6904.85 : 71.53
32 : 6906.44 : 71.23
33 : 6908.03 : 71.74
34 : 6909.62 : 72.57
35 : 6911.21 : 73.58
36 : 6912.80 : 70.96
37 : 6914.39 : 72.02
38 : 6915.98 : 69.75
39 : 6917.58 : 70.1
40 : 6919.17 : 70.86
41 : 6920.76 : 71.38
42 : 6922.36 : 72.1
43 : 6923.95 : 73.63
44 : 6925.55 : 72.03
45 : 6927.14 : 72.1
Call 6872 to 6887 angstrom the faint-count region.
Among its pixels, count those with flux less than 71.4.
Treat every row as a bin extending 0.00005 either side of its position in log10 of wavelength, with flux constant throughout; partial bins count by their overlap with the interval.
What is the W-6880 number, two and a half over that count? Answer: 0.8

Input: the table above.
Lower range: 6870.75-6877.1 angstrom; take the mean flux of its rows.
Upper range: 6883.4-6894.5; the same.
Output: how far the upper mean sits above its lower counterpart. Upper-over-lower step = -1.6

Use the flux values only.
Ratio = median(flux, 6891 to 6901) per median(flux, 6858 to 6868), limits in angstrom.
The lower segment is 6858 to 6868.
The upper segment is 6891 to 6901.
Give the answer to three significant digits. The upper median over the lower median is 1.01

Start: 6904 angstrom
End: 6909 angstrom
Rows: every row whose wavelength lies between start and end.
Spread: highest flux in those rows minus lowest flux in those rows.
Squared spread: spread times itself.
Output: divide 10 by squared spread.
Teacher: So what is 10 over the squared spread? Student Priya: 38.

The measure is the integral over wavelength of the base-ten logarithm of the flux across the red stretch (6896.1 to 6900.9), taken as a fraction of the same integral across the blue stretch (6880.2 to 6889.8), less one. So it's -0.5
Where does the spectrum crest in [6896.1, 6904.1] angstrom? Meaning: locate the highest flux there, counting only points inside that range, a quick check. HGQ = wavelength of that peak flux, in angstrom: 6898.49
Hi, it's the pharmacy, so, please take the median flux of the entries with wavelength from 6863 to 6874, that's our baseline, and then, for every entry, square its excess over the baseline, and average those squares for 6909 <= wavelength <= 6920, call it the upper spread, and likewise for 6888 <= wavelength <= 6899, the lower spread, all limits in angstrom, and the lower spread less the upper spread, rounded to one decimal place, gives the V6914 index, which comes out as -3.2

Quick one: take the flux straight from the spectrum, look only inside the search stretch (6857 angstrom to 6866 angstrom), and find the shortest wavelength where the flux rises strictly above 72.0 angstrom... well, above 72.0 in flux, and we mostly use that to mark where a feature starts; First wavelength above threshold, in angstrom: 6865.21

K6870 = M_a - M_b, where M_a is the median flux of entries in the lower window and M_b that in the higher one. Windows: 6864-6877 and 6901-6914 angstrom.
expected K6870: 1.9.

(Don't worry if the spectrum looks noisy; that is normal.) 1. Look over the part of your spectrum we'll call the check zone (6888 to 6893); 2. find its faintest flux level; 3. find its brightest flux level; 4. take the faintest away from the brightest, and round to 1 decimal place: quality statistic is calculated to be 1.3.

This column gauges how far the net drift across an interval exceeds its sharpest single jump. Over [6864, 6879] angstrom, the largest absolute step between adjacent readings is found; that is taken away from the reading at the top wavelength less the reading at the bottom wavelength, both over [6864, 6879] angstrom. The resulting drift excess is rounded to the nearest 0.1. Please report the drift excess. -3.4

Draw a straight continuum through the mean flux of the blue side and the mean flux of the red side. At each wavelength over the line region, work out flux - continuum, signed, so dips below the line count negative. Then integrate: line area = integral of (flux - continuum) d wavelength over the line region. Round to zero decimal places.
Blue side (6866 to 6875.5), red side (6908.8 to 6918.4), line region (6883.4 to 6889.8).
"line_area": -7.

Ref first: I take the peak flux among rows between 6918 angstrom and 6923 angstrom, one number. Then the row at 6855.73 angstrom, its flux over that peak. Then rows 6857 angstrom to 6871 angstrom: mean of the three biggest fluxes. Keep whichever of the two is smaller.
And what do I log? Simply 0.98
